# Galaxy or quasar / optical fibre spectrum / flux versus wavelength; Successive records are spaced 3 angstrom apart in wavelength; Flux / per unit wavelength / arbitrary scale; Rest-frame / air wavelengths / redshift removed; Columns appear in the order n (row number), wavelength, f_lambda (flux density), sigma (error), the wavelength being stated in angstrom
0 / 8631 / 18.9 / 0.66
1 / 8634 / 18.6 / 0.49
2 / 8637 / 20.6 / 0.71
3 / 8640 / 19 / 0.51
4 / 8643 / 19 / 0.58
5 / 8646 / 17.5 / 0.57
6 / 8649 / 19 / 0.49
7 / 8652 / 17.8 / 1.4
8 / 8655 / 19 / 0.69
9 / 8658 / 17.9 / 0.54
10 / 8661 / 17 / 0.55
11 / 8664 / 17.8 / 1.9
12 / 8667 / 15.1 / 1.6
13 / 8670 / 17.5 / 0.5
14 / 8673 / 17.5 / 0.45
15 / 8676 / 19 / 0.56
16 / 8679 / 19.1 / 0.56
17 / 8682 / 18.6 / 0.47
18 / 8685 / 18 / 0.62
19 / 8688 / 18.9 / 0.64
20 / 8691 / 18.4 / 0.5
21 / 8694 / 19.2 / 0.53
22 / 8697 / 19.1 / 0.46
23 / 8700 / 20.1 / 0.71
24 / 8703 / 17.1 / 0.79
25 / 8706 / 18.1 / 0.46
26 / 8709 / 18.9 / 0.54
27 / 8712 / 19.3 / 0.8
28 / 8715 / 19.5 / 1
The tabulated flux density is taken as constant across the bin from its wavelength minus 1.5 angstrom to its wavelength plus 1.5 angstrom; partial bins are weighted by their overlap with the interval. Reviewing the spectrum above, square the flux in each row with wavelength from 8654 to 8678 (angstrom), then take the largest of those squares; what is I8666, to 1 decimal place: 361.0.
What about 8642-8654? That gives 361.0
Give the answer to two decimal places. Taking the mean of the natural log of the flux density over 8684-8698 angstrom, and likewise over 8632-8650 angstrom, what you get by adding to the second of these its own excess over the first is 2.95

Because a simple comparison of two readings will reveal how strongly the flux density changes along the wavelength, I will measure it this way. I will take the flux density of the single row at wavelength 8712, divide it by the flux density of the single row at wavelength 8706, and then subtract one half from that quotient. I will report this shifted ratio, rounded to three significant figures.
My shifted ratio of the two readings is 0.566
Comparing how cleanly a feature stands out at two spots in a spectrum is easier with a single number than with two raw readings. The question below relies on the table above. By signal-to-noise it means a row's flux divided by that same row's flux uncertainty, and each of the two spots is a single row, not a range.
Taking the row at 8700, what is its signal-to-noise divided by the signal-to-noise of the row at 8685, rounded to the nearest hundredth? 0.98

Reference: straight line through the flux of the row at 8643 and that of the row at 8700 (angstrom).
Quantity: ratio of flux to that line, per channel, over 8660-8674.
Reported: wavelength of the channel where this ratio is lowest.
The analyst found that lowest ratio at 8667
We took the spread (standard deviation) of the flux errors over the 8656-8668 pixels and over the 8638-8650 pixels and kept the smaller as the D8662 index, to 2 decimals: 0.04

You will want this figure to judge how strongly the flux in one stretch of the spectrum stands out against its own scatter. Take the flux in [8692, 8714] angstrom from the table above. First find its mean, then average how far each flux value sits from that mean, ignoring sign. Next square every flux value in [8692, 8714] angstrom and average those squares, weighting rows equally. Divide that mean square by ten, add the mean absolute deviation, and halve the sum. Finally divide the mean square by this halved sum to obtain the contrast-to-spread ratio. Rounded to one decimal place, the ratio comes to 19.6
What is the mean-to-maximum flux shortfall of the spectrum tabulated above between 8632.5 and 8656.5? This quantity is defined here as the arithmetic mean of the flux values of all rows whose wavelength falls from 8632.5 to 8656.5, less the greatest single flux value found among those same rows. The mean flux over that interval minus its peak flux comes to -1.79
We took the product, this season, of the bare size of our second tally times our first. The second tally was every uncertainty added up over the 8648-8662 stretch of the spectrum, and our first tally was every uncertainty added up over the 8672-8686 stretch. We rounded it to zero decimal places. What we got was 10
